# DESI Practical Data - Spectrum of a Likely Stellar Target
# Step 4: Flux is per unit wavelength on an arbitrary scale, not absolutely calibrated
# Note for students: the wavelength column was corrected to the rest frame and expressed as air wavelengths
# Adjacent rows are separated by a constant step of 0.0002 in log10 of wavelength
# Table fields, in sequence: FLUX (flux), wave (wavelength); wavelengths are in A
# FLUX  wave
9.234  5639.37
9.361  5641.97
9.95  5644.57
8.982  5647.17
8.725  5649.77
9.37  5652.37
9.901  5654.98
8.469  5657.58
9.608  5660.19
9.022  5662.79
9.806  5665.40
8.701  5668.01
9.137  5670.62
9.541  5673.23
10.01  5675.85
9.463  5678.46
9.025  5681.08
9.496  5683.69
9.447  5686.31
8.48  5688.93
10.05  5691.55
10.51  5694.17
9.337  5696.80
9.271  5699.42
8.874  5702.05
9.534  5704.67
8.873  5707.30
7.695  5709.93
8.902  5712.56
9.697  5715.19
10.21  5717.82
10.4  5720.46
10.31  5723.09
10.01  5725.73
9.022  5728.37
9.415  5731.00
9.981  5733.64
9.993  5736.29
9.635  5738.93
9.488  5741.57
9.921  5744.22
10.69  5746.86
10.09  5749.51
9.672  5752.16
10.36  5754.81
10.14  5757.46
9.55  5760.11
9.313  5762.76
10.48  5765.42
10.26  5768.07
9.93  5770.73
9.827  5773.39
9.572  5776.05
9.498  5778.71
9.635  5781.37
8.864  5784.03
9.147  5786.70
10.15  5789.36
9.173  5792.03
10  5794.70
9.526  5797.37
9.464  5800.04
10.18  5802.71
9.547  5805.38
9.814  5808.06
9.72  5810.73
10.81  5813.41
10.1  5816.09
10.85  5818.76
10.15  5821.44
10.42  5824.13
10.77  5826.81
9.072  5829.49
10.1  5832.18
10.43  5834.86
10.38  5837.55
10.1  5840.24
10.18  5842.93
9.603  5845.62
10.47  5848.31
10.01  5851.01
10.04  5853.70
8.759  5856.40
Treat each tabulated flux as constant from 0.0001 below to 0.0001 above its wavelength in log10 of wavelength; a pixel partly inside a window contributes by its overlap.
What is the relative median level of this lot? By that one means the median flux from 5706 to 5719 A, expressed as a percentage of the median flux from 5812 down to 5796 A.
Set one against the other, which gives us 92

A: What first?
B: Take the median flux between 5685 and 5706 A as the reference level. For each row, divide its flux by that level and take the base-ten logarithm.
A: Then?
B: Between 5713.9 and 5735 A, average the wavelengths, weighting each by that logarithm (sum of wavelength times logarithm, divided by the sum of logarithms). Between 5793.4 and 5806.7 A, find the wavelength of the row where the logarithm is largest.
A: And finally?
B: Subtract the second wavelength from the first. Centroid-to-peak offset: -80.5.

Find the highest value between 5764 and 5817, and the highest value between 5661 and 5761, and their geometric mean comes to 10.7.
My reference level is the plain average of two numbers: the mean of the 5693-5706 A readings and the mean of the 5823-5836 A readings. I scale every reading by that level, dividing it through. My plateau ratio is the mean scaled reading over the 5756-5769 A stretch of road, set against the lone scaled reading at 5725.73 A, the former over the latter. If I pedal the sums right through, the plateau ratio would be 0.99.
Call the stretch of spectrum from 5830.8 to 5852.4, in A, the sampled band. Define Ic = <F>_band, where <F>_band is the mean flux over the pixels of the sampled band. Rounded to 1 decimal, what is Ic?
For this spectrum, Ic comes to 10.2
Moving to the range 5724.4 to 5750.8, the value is 9.8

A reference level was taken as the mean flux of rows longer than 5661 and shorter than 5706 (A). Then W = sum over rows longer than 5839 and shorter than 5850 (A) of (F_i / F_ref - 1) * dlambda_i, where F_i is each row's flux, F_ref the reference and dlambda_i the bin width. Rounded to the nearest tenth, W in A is 0.8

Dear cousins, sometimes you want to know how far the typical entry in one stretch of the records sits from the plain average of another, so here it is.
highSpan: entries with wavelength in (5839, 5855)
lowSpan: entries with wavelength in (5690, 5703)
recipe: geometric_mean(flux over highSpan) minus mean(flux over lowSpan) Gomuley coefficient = 0.46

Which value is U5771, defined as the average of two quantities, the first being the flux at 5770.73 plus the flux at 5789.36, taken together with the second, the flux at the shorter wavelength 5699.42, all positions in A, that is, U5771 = 14.7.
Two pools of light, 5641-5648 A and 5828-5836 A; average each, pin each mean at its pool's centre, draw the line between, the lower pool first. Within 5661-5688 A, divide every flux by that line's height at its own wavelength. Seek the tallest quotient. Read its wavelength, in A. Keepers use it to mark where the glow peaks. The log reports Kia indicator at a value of 5675.85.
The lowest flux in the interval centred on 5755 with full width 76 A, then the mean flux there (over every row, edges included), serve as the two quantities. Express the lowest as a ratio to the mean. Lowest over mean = 0.90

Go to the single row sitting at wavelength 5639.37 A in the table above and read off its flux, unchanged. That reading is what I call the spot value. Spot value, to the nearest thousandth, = 9.234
